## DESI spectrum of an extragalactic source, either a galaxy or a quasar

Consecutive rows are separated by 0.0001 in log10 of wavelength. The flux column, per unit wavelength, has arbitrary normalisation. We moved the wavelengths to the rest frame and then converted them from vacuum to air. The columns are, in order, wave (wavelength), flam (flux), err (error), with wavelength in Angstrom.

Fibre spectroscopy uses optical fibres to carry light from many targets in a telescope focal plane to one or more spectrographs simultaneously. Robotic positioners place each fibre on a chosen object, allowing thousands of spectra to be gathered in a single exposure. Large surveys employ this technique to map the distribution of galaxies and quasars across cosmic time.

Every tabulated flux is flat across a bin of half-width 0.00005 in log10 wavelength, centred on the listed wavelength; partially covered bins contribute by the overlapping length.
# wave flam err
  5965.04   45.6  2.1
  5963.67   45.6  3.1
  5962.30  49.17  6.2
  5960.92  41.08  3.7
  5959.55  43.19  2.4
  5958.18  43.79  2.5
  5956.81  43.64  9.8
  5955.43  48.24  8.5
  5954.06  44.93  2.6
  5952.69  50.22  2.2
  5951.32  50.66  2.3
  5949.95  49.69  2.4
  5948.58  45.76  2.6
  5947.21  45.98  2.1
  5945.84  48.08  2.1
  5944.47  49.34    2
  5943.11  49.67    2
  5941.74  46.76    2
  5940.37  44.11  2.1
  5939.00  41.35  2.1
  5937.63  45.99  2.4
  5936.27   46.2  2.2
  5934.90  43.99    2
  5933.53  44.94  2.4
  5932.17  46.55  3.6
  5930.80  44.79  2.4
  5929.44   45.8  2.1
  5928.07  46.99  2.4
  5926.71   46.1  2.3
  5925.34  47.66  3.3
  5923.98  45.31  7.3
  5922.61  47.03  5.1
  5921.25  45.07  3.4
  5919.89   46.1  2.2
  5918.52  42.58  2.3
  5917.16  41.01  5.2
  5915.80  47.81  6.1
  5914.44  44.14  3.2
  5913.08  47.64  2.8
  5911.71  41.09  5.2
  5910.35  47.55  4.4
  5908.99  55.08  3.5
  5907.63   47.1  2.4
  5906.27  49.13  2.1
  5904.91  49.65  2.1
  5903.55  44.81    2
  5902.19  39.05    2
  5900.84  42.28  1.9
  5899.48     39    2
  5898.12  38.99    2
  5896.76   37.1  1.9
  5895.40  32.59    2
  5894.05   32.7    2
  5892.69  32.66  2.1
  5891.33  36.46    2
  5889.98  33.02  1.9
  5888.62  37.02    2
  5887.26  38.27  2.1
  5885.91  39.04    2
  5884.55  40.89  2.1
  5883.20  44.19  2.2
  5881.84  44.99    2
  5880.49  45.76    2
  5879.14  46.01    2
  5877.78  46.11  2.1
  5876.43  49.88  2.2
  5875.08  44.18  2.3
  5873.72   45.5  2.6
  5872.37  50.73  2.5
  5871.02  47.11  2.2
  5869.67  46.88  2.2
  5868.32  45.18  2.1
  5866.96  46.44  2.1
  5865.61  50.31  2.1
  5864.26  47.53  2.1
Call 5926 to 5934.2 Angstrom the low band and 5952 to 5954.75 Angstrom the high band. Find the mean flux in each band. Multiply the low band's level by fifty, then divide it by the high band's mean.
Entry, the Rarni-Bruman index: 48.2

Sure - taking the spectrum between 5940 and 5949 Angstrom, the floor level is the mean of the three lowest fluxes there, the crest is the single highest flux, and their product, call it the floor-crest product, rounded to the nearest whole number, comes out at 2249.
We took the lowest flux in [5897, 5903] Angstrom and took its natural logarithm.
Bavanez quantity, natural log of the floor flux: 3.66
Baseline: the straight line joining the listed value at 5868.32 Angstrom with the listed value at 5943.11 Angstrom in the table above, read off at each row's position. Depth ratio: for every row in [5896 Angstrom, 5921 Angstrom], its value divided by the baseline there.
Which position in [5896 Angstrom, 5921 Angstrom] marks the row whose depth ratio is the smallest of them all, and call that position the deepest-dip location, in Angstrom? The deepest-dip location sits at 5896.76 Angstrom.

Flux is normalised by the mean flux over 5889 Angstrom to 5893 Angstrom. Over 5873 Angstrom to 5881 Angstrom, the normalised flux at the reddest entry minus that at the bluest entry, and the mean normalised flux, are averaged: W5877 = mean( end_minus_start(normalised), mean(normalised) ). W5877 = 0.68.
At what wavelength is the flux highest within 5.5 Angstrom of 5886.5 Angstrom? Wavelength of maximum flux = 5881.84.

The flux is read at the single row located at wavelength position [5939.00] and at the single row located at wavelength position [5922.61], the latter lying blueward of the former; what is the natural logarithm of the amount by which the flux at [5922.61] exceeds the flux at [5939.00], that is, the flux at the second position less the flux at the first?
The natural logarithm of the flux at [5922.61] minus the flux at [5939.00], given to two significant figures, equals 1.7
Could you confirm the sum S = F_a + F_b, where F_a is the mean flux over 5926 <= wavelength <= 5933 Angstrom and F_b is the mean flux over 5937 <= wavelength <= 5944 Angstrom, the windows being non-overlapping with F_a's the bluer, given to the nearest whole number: 92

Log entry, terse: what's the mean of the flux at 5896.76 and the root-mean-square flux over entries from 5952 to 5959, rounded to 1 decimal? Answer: 41.7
